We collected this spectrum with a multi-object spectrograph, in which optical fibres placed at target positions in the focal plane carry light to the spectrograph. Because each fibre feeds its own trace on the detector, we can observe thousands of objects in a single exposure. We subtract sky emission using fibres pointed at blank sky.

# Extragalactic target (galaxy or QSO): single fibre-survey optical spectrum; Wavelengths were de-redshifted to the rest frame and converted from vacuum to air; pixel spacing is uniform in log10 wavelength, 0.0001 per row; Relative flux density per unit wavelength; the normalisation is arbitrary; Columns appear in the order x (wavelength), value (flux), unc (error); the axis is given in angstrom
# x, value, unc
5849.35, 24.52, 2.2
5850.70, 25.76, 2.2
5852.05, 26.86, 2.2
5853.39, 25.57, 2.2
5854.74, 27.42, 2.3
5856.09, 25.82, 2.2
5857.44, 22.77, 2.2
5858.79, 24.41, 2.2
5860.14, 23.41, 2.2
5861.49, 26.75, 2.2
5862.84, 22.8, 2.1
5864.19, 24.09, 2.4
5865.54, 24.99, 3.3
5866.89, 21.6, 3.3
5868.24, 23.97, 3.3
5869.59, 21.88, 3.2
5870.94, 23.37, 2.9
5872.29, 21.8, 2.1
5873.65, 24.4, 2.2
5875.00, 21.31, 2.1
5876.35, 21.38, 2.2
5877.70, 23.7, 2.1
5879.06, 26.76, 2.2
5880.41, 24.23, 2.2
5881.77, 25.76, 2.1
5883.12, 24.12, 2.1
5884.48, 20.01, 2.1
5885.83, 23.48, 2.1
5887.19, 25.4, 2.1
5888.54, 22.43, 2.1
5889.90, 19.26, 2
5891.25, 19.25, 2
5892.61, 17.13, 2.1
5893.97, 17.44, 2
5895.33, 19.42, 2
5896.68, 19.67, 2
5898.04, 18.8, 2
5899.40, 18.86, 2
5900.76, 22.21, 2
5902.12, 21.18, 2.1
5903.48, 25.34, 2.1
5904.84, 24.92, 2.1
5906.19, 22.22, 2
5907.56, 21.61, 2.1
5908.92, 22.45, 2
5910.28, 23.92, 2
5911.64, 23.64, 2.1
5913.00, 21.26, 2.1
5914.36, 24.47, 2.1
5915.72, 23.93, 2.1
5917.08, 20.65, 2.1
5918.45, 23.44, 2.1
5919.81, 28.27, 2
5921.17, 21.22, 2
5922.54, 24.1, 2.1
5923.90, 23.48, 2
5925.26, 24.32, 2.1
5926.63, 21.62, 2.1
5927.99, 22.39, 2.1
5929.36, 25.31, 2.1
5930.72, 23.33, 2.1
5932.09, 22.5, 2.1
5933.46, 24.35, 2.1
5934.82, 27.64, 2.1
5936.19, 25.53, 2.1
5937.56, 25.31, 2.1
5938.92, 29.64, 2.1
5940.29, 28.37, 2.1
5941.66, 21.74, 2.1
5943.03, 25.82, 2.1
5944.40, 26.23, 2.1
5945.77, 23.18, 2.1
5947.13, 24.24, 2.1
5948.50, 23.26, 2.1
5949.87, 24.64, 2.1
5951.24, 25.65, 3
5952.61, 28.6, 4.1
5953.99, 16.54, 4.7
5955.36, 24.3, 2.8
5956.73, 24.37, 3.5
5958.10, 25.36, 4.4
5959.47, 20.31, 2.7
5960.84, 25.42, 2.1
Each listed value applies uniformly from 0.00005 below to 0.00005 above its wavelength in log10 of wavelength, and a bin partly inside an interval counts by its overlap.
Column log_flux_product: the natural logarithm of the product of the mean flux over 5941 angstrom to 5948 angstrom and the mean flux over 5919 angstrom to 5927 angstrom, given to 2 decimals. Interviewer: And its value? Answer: 6.36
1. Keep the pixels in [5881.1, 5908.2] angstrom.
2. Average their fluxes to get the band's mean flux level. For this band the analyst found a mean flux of 21.4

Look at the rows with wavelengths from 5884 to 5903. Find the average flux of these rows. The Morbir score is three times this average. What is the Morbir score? 61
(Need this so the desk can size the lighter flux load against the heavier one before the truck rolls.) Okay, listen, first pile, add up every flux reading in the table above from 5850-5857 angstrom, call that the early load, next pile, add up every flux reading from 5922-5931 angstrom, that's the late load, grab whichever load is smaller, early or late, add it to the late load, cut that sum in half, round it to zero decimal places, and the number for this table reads 148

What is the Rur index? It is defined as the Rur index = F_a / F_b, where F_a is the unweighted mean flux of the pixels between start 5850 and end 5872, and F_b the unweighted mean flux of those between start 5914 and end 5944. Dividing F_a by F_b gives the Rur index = 1.00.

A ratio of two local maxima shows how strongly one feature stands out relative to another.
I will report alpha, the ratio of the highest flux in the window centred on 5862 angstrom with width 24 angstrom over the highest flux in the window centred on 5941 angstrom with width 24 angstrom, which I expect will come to 0.93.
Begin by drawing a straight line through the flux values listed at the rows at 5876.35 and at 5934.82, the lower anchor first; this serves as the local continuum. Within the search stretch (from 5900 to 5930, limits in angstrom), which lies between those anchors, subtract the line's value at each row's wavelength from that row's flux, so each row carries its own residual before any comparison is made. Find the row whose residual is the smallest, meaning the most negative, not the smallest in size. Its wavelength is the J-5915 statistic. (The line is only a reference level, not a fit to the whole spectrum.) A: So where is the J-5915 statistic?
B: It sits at 5926.63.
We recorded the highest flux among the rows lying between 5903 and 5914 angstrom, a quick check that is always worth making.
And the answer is 25.34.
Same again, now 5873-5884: 26.76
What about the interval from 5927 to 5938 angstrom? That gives 27.64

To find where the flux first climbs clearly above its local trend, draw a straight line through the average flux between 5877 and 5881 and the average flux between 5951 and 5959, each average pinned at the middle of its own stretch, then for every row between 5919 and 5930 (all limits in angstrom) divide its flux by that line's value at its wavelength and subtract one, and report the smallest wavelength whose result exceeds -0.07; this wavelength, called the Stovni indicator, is 5919.81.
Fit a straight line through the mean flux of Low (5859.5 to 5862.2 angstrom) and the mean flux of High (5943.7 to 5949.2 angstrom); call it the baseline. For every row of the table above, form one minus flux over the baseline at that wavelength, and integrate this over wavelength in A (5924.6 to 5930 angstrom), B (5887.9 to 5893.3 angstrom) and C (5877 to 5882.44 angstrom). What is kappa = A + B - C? 1.4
